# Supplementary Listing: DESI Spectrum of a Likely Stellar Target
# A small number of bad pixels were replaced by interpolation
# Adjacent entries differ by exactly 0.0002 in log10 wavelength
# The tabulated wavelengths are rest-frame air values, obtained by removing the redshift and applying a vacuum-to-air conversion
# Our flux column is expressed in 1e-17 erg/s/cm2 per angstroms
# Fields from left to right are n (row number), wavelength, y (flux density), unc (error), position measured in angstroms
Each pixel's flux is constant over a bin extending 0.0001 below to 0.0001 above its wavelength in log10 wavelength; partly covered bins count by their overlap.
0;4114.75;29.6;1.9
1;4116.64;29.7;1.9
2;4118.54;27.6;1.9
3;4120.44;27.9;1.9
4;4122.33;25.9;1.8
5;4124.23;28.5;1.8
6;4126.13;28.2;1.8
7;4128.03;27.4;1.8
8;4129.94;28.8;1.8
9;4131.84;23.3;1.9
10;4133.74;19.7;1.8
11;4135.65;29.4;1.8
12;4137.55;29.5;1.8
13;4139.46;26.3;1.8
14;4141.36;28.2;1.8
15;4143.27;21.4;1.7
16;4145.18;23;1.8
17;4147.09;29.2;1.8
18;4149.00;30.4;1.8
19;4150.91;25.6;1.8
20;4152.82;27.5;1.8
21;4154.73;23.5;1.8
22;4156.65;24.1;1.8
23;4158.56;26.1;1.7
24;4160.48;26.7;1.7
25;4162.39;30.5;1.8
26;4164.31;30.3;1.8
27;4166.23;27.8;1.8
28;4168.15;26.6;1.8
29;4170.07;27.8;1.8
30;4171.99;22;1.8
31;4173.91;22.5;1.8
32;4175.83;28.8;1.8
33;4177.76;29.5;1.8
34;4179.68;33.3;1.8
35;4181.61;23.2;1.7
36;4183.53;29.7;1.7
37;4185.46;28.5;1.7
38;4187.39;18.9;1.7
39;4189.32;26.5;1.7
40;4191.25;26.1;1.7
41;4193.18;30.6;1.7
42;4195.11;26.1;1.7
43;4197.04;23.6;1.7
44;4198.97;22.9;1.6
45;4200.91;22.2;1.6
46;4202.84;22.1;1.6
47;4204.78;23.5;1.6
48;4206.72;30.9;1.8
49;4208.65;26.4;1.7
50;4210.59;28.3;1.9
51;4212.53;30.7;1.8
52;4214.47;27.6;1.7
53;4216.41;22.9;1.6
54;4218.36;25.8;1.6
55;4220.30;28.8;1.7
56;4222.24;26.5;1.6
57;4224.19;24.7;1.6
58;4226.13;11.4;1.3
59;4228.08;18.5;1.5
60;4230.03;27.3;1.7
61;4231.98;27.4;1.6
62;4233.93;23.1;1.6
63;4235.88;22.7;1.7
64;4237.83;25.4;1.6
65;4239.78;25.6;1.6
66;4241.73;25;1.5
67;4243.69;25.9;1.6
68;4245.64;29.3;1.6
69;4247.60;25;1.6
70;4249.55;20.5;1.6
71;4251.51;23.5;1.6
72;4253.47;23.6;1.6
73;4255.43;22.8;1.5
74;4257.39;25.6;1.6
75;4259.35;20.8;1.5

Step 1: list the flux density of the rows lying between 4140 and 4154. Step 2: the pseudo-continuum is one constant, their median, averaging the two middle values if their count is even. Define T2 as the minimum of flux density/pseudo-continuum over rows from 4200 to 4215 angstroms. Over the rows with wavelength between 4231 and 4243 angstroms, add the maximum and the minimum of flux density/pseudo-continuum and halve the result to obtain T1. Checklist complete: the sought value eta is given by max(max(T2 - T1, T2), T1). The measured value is 0.91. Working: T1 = 0.91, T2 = 0.804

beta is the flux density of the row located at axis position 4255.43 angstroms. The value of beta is 22.8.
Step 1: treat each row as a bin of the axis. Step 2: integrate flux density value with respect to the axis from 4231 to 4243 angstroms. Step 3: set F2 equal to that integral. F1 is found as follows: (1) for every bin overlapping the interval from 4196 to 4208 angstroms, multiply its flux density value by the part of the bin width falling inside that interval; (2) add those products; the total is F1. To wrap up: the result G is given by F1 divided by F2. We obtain 0.98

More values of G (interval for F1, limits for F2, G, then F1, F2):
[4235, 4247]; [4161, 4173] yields 0.93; 308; 329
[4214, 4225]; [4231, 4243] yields 0.96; 286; 299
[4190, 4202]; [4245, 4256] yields 1.15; 303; 264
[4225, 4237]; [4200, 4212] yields 0.85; 262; 309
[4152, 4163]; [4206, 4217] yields 0.94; 289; 307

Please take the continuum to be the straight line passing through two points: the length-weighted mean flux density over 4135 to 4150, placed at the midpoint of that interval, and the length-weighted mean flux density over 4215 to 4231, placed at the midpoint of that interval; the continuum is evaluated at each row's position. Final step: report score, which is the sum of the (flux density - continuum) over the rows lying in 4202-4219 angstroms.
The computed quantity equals 23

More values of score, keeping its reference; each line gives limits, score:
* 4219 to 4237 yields 2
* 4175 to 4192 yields 18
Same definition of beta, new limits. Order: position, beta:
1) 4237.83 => 25.4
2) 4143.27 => 21.4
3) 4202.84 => 22.1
